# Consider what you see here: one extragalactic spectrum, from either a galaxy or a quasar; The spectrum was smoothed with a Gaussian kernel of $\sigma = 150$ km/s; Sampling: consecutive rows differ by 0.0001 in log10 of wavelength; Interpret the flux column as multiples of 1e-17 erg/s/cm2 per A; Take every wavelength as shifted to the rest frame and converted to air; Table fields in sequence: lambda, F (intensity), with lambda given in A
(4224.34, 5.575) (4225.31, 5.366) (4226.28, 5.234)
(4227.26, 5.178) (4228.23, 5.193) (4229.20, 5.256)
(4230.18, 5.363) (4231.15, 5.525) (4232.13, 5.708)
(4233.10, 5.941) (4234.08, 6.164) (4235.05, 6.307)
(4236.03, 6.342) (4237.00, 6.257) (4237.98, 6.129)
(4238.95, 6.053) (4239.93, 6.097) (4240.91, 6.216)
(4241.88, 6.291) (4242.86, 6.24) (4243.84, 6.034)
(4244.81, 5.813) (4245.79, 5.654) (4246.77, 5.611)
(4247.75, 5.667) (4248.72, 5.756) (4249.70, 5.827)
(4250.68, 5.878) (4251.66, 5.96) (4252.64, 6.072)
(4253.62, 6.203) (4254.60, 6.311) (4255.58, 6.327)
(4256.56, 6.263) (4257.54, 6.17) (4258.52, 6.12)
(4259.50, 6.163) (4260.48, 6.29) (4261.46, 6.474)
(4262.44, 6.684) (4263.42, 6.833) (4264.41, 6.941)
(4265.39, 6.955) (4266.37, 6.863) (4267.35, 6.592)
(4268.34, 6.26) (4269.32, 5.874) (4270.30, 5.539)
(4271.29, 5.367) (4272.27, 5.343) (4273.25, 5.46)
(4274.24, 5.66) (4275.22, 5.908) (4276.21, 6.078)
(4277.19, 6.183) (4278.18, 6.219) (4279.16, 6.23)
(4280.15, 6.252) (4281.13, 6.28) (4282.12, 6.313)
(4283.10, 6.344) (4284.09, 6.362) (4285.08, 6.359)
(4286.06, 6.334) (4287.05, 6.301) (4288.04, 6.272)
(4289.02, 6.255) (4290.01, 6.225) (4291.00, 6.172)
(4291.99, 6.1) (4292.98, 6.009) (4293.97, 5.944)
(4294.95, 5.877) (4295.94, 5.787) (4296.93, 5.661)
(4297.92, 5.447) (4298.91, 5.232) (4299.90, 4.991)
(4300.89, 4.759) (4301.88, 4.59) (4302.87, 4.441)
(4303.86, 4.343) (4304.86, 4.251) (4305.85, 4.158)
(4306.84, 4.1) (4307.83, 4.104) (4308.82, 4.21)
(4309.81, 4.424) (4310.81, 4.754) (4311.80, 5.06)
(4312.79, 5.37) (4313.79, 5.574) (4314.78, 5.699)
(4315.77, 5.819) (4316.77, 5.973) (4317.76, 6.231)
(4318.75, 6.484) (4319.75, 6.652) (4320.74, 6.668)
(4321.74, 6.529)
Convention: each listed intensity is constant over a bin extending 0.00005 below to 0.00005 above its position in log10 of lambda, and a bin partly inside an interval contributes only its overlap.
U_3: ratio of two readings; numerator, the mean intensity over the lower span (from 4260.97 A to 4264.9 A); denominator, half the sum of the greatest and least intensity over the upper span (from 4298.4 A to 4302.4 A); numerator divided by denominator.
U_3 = 1.37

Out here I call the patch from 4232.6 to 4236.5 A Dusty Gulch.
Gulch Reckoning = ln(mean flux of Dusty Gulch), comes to 1.82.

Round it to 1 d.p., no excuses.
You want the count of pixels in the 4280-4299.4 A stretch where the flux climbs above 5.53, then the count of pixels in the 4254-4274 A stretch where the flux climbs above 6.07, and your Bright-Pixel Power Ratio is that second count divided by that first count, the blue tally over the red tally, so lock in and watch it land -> 0.8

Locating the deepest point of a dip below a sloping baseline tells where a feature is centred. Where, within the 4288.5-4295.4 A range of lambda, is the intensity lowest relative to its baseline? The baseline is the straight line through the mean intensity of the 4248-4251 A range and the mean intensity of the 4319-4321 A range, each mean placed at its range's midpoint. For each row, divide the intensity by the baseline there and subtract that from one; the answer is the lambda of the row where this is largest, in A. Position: 4294.95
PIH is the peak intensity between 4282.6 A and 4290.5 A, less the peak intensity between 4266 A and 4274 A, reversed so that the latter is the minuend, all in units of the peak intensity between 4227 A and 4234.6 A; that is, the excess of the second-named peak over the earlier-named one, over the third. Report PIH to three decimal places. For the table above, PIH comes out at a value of 0.081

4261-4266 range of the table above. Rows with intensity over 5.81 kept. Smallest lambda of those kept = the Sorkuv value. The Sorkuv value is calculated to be 4261.46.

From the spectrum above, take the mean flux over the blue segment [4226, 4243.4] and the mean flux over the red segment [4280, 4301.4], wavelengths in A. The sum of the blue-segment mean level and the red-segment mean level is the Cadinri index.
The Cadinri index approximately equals 11.8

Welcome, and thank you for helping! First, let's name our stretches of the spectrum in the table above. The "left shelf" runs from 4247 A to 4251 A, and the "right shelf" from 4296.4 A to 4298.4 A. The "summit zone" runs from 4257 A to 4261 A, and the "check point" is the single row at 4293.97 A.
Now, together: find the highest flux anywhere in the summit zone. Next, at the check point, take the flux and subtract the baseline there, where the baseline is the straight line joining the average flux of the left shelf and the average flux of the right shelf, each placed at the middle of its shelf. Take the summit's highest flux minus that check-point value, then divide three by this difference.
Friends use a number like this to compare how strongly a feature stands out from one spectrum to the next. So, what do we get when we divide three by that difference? 0.507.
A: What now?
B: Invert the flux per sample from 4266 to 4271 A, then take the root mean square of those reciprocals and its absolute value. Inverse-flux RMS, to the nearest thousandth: 0.162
